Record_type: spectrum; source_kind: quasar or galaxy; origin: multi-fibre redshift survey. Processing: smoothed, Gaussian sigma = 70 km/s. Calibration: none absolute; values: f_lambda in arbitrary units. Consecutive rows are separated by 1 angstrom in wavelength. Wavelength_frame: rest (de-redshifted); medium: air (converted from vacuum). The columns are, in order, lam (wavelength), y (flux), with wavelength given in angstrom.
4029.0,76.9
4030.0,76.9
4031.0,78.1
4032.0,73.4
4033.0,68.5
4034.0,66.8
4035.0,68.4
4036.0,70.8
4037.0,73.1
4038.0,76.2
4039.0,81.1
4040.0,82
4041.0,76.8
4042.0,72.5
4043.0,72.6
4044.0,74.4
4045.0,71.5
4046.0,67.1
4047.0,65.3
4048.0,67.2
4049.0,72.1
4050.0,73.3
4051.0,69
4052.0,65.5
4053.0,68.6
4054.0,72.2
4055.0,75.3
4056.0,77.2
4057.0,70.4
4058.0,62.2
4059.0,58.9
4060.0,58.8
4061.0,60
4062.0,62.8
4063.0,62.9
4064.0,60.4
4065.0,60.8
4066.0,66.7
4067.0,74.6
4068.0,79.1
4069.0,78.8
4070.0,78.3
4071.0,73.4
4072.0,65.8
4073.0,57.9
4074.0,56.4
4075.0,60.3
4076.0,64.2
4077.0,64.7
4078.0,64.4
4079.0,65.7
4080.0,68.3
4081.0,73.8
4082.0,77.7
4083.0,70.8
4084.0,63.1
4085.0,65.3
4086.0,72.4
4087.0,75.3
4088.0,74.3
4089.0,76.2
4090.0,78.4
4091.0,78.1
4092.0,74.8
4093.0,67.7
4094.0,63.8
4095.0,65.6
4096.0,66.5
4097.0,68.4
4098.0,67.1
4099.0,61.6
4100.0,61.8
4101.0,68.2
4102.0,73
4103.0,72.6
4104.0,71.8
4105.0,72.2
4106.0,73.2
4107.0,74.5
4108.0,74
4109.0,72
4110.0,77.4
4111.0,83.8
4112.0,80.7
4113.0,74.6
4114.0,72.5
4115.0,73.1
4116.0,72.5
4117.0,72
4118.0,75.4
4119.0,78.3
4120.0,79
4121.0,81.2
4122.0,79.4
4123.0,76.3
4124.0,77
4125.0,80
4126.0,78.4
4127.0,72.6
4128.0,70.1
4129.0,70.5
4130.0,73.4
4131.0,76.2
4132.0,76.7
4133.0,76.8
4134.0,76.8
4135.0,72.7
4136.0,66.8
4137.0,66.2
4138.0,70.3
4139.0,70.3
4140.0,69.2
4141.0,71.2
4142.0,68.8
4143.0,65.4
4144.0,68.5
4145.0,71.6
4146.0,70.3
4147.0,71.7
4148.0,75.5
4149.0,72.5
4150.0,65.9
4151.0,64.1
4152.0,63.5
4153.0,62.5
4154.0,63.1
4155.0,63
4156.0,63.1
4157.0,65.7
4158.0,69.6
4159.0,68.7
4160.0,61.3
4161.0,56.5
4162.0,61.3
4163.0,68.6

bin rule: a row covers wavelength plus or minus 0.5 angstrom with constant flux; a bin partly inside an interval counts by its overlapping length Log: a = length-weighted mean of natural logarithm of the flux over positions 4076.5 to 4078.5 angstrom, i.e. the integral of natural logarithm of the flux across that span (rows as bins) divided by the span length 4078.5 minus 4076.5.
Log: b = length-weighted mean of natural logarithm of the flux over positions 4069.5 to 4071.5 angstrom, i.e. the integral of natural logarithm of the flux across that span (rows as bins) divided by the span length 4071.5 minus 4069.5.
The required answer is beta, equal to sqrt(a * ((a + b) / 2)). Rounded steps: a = 4.17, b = 4.33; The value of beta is 4.21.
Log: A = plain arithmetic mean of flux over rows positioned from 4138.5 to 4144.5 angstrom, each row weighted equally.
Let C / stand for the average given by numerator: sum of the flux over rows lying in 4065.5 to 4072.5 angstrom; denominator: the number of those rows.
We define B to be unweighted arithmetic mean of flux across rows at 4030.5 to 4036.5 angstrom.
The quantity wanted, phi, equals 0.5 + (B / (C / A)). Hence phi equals 67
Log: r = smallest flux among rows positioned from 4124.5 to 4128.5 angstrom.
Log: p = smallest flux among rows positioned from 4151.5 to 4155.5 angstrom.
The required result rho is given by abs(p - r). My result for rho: 8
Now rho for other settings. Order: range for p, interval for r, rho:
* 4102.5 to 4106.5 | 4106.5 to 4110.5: 0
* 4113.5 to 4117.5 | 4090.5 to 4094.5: 8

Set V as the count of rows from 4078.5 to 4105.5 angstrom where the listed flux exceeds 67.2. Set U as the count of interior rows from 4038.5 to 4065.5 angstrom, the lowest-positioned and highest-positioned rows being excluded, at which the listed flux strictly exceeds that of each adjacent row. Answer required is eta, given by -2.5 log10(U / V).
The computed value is 1.4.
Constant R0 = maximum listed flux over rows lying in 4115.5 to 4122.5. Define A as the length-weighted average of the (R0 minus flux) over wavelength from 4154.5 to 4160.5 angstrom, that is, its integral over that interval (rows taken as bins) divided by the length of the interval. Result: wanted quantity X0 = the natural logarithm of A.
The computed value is 2.77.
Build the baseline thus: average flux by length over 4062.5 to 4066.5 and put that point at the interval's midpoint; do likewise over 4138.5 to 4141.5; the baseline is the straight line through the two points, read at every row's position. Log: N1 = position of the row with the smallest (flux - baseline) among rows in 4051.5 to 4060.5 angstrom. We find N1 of 4060.0 angstrom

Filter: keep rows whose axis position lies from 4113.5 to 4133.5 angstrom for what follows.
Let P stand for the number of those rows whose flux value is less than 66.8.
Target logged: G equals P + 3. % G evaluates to 3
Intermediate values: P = 0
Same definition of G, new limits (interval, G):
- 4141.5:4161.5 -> 14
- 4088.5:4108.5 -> 8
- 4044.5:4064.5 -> 12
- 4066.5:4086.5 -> 13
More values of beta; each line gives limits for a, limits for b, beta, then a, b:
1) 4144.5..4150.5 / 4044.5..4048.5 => 4.25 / 4.27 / 4.22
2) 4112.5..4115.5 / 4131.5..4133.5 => 4.31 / 4.30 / 4.34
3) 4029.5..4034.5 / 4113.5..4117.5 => 4.28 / 4.28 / 4.28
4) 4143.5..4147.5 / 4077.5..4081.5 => 4.25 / 4.26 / 4.22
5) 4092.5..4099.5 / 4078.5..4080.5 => 4.19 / 4.19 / 4.20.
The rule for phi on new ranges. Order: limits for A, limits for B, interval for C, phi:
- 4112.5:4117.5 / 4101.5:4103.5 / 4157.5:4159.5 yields 77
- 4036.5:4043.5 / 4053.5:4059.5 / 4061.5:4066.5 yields 85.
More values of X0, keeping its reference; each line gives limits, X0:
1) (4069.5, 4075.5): 2.76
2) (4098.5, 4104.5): 2.57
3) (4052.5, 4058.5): 2.32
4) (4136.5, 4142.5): 2.47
